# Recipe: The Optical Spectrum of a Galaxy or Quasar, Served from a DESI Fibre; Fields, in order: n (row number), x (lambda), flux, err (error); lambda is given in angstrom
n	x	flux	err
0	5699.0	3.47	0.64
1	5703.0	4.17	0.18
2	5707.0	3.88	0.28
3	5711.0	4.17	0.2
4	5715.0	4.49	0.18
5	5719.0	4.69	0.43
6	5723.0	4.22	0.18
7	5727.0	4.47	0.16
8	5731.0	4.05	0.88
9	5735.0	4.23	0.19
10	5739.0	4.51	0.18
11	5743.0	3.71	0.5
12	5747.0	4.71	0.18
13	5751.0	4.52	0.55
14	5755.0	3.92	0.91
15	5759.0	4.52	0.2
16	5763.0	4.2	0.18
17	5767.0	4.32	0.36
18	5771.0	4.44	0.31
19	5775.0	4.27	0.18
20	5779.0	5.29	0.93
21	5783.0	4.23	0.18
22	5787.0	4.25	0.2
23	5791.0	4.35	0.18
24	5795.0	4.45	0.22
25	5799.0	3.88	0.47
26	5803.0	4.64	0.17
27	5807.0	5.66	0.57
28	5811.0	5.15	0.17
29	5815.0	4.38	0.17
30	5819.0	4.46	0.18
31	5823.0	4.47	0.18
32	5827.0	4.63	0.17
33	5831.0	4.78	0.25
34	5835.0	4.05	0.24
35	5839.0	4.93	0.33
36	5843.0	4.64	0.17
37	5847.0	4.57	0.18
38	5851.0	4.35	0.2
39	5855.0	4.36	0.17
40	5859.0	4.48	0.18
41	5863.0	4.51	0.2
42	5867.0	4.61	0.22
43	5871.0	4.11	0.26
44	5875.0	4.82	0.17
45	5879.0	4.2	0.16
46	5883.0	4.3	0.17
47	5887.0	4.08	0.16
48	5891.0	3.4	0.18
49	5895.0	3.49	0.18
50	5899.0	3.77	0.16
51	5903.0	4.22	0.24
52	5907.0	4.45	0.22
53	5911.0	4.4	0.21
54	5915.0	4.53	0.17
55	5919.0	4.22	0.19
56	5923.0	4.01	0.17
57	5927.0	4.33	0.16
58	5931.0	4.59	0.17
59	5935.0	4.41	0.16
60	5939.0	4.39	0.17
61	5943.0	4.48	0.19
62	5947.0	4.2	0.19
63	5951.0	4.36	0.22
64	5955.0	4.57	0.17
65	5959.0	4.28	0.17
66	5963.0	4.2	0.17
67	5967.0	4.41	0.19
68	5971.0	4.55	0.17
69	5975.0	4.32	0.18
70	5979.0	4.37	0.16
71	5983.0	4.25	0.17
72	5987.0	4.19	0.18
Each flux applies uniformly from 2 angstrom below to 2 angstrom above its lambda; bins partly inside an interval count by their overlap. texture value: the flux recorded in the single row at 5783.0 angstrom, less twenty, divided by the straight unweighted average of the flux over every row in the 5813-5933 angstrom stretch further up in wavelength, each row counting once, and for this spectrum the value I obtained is -3.64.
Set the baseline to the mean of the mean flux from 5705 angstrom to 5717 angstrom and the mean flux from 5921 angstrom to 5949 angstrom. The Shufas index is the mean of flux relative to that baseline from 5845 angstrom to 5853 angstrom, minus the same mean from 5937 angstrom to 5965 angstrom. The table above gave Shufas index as 0.11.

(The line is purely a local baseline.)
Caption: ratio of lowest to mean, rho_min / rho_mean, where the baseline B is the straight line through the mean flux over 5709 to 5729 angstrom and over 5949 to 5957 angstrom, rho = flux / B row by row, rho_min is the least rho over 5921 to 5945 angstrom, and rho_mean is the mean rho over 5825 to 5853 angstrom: 0.875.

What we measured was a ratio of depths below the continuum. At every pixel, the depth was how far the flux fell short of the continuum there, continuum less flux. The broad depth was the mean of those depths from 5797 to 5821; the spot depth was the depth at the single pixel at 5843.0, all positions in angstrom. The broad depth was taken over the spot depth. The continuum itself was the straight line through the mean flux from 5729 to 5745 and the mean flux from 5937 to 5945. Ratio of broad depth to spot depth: 1.3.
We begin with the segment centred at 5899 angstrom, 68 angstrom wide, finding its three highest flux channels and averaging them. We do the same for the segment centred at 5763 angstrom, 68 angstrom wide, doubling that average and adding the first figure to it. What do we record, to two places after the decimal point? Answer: 14.35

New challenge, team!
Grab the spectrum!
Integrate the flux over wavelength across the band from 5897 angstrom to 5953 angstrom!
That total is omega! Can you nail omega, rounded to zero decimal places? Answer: 241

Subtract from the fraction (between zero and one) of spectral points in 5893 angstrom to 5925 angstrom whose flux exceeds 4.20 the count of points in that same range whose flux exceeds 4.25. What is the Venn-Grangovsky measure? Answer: -2.4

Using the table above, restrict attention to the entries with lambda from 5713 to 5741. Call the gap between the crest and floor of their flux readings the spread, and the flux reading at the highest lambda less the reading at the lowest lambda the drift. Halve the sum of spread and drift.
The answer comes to 0.33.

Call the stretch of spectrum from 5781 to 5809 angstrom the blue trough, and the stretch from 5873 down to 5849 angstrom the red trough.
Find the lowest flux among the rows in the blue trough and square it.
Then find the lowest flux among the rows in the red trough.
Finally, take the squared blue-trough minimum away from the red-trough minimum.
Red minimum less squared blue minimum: -10.9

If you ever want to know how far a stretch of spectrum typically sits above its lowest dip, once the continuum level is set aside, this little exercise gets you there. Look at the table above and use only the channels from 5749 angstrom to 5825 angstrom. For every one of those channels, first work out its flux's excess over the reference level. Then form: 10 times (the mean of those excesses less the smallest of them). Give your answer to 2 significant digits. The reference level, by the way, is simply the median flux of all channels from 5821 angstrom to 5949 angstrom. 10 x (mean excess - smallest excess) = 6.1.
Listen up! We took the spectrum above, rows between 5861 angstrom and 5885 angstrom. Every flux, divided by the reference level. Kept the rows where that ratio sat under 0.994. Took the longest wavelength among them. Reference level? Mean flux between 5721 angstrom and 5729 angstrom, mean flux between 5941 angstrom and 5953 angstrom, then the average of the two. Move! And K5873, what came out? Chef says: 5883.0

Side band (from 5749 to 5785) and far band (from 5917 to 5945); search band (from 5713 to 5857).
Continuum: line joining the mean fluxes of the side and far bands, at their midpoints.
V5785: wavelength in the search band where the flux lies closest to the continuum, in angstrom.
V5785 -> 5815.0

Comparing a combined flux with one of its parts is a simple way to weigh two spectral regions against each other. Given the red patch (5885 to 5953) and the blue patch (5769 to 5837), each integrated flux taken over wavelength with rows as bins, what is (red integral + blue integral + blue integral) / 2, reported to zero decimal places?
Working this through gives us 452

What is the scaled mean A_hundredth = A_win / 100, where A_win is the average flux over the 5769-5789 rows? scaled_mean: 0.0450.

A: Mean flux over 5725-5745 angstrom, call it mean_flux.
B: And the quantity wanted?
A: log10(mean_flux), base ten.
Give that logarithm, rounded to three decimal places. 0.623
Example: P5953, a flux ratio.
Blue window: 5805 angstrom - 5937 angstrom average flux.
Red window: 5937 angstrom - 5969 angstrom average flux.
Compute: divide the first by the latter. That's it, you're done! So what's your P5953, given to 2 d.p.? 1.01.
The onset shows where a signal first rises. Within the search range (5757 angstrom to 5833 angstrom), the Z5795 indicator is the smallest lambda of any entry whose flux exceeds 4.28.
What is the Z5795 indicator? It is 5759.0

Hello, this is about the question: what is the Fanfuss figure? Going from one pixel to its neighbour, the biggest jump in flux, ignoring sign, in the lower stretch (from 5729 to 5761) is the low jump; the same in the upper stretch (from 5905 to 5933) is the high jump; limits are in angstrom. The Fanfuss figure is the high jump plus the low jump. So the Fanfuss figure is 1.3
